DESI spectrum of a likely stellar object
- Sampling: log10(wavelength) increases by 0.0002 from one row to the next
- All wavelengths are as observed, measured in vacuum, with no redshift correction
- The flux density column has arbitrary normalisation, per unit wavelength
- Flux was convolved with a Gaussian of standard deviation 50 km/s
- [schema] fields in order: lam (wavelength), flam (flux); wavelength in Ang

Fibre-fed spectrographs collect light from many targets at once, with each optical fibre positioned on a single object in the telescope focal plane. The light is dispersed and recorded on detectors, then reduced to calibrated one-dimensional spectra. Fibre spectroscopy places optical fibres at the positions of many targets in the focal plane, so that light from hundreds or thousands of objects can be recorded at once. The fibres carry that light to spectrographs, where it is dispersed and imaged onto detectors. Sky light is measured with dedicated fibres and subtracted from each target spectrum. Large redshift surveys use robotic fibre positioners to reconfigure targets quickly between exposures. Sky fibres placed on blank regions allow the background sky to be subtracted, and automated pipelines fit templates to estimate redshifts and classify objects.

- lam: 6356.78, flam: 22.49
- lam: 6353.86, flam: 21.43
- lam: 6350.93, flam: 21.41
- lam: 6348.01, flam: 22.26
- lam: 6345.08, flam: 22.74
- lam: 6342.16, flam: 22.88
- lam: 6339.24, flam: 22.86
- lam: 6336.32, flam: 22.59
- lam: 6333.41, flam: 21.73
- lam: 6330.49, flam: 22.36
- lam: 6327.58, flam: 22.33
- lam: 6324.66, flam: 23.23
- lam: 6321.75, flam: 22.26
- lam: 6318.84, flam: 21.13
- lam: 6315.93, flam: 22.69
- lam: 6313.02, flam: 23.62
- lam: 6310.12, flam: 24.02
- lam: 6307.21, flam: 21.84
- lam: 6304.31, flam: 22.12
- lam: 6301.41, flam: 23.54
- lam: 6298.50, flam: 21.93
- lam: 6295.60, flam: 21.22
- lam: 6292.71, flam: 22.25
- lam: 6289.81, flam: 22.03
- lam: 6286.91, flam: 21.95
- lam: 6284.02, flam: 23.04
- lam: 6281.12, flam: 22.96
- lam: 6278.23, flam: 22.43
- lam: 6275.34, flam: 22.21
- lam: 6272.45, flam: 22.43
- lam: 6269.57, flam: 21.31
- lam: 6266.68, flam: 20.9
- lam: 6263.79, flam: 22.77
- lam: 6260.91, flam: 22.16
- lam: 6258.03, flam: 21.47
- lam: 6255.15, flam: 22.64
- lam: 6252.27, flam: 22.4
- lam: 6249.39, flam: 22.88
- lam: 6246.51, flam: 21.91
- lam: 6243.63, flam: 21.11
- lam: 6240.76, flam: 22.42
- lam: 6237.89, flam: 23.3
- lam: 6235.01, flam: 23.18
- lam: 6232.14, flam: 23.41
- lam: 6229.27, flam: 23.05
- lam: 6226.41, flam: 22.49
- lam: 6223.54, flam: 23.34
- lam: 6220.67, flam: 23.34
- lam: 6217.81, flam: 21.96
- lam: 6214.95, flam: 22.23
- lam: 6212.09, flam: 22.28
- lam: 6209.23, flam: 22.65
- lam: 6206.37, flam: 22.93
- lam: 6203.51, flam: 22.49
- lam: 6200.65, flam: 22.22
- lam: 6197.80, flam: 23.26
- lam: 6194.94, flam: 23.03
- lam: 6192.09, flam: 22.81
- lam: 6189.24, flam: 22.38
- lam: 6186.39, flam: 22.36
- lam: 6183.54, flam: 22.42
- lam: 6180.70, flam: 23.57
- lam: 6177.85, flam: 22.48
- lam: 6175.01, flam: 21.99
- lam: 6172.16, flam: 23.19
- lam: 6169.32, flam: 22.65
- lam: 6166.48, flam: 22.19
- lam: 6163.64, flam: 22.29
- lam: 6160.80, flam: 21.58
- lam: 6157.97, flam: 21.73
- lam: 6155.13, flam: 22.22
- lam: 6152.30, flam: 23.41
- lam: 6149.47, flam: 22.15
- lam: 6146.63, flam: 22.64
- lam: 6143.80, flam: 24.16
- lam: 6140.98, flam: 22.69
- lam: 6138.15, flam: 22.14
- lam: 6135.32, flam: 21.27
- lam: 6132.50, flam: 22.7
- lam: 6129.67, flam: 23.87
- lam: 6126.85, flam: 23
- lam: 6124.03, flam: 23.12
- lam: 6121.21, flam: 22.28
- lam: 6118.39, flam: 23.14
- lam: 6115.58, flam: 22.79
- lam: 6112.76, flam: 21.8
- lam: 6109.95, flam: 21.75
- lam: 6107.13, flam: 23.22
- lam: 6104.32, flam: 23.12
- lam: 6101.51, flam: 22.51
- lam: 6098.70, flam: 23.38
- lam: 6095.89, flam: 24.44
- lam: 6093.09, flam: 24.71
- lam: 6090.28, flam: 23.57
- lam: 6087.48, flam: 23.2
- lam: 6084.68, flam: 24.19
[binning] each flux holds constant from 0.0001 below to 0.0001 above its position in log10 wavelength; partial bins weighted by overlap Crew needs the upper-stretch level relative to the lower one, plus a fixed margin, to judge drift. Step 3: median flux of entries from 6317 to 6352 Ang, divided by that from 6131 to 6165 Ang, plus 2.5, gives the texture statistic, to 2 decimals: 3.50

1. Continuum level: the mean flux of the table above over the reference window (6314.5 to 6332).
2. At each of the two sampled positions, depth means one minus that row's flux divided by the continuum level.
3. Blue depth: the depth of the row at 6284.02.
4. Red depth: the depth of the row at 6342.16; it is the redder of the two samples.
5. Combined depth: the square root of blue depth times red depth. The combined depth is 0.028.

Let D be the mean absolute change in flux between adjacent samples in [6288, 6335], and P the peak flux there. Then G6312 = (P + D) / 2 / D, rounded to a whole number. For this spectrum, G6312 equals 13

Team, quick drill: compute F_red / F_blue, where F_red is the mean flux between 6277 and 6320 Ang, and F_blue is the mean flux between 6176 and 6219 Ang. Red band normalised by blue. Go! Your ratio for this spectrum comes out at 0.99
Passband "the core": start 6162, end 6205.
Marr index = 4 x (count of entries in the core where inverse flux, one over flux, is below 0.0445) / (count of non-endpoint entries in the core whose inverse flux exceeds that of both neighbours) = 8.0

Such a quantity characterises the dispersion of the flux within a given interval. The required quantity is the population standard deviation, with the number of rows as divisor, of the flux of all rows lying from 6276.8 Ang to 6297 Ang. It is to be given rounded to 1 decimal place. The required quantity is 0.6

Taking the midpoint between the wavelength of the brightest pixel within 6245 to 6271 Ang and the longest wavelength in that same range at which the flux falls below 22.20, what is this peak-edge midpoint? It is 6259.5 Ang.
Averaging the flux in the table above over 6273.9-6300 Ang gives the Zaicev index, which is 22.2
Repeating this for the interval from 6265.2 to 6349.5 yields 22.4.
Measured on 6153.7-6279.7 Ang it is 22.5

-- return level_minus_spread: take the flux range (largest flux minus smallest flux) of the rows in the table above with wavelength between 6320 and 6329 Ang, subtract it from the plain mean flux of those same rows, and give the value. 21.6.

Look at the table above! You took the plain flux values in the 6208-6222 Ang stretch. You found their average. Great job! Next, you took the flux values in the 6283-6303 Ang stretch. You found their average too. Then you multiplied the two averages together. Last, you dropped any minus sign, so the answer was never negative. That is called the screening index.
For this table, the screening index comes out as 501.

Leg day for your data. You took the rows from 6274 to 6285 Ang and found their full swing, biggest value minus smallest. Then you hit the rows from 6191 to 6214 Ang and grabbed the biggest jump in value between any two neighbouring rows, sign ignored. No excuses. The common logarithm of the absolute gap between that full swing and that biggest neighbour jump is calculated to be -0.68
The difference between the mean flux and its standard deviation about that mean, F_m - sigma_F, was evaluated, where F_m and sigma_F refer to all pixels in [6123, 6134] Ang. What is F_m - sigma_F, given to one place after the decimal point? 22.7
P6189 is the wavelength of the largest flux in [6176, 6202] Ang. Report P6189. 6180.70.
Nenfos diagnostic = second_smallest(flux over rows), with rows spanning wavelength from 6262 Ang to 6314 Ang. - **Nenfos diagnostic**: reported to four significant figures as 21.22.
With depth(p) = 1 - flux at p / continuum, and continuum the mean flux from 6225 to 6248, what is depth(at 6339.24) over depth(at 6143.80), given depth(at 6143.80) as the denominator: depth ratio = 0.2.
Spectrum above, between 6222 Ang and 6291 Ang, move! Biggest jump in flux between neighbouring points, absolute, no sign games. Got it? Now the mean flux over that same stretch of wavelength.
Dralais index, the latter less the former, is 20.5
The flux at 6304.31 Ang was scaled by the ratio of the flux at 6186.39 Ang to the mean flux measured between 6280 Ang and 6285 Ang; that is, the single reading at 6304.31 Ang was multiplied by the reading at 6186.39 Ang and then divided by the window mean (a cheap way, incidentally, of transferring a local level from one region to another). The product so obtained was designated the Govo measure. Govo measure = 21.5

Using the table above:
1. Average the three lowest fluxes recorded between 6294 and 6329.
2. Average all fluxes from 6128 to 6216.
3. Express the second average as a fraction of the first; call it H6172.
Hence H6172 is 1.06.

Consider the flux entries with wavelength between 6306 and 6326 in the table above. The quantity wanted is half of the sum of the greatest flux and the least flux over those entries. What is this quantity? 22.6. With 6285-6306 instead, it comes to 22.4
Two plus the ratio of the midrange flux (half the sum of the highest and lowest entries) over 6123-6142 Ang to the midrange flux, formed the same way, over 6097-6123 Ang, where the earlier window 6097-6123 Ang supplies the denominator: 3.00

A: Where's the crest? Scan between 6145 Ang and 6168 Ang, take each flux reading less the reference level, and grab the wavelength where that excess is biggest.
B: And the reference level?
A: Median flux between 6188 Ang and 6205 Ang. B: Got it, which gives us 6152.30 Ang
